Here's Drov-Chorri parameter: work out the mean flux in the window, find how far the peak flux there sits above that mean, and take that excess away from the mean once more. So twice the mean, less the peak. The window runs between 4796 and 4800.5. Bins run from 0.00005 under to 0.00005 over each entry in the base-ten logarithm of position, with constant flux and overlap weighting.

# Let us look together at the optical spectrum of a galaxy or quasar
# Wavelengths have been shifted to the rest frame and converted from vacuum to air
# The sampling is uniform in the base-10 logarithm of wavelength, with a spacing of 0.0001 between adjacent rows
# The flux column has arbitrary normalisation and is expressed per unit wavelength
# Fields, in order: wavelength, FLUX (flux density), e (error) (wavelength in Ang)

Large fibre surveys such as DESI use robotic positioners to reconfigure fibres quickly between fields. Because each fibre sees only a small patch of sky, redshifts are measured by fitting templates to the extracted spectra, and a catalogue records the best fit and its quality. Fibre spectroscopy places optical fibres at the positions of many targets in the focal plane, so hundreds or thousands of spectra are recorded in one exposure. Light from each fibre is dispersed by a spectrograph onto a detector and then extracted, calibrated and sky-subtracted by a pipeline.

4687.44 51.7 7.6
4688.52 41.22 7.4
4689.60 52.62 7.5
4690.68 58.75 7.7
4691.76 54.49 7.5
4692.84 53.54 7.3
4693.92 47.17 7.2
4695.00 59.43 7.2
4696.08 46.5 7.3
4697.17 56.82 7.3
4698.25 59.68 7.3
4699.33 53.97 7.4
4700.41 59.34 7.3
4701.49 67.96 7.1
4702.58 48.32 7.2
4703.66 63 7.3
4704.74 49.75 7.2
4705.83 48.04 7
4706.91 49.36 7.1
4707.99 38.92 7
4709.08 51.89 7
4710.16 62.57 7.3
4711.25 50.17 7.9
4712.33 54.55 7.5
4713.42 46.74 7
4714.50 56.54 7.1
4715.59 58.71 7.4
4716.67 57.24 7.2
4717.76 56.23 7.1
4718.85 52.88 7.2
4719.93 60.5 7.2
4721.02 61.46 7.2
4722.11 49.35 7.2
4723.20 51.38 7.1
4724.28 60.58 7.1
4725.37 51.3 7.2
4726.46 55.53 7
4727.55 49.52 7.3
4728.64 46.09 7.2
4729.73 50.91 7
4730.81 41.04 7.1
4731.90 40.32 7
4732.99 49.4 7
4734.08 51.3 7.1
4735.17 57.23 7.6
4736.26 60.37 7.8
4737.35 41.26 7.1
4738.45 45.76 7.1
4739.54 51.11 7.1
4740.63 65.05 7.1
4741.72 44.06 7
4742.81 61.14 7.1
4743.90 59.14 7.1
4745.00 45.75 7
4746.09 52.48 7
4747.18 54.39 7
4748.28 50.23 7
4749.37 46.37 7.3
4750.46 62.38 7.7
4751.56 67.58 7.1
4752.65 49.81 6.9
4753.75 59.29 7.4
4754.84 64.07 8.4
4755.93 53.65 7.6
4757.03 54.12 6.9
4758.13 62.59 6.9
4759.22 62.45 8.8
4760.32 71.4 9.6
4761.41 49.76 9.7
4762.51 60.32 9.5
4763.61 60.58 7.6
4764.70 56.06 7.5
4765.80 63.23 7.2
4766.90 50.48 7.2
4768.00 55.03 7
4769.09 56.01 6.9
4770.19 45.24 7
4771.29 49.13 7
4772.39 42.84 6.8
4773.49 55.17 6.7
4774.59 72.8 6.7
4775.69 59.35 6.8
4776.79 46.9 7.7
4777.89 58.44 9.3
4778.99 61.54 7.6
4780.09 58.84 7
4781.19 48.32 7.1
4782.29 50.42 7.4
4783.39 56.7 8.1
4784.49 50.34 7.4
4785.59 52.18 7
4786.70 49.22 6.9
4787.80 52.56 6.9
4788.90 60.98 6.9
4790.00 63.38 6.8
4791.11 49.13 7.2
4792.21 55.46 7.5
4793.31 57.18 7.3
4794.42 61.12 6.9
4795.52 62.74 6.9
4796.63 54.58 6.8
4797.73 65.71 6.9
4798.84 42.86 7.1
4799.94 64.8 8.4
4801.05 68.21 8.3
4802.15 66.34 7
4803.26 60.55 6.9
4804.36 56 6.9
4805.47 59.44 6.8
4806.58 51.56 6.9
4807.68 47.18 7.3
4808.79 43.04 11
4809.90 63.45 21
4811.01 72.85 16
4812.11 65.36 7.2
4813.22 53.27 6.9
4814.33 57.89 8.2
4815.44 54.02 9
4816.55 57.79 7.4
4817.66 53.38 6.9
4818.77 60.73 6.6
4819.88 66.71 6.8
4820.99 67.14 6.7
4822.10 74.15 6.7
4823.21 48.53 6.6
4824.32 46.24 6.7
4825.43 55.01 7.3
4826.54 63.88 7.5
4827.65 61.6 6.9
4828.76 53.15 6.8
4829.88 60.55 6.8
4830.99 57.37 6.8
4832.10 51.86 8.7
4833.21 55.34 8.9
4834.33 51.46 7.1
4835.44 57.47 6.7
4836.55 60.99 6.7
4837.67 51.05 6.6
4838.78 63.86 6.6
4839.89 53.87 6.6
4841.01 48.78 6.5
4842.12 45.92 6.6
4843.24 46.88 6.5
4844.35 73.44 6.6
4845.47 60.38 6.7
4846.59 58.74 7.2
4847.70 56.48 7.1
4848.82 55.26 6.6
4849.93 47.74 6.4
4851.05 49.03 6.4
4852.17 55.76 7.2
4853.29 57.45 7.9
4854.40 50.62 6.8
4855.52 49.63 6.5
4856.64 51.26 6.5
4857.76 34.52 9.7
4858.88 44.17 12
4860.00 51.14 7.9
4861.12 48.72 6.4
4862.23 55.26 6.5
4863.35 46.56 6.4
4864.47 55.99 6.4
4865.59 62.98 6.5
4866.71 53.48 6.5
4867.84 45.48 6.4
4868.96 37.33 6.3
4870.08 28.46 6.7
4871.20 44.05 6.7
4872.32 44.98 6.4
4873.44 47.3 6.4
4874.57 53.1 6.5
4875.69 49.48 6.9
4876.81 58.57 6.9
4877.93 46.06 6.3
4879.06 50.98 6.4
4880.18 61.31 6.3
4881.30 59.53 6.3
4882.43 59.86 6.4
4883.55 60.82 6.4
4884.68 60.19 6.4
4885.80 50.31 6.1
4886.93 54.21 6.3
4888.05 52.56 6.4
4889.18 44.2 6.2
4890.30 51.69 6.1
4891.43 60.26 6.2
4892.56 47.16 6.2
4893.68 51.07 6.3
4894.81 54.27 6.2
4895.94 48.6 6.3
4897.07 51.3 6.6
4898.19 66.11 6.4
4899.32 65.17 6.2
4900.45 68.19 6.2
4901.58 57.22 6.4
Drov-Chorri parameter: 48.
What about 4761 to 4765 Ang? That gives 53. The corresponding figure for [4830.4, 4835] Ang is 51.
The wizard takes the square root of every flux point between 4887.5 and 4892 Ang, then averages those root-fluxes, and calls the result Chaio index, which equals 7.2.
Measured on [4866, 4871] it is 6.4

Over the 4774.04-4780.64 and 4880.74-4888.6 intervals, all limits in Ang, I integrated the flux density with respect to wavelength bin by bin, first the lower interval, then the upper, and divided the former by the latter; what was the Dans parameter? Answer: 0.88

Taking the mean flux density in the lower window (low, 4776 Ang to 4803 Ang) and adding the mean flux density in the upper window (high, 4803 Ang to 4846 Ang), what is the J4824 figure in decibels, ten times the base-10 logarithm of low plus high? 20.6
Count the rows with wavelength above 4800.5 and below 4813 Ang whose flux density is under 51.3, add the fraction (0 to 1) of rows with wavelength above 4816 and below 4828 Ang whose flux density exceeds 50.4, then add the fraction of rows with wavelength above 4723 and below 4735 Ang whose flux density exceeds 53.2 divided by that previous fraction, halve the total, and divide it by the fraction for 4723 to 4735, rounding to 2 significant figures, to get 8.4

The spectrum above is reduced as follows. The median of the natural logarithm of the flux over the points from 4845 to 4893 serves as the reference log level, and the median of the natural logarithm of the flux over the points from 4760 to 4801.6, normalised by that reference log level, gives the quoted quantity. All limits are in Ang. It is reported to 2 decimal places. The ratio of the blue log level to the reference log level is 1.02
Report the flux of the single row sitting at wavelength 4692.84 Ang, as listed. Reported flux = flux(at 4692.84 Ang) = 53.54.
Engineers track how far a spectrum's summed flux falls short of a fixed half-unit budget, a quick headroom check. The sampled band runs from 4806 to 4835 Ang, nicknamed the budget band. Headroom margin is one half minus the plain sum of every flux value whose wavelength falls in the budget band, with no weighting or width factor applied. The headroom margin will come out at -1493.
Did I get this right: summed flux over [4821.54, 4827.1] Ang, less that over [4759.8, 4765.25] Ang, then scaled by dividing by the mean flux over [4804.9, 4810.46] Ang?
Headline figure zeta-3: -0.19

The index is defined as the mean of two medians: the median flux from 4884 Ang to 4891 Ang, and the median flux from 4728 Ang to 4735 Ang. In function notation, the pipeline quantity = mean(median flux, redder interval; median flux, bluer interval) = 49.9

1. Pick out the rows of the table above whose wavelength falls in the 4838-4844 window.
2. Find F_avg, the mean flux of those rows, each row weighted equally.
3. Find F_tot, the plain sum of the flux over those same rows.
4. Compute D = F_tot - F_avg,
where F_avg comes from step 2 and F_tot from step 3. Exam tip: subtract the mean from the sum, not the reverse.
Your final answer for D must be 207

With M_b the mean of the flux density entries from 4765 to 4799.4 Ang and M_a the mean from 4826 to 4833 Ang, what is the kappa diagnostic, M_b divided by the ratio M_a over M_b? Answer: 52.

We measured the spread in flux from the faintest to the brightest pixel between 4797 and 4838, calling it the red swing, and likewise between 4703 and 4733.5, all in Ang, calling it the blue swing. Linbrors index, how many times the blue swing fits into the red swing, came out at 1.3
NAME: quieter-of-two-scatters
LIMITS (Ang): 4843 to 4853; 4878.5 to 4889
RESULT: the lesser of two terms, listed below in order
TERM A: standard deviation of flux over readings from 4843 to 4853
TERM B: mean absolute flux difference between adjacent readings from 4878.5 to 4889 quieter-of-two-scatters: 3.7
